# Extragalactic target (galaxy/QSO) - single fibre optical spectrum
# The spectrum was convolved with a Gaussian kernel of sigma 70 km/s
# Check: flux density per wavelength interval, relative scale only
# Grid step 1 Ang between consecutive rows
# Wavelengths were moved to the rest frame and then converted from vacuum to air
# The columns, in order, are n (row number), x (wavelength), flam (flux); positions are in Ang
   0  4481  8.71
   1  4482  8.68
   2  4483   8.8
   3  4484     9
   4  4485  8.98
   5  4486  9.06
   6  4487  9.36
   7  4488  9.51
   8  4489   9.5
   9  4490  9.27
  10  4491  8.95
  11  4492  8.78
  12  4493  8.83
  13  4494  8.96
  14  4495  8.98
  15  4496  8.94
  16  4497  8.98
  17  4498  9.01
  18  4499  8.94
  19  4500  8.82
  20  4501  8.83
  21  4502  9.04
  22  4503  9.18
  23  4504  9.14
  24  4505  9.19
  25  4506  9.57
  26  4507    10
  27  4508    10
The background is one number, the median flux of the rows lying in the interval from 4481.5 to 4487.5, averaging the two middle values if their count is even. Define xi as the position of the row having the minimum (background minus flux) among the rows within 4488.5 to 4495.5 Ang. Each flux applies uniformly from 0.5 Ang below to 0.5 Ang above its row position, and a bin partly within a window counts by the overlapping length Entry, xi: 4489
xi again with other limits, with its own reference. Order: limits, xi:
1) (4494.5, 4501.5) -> 4498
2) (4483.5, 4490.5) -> 4488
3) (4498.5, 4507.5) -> 4507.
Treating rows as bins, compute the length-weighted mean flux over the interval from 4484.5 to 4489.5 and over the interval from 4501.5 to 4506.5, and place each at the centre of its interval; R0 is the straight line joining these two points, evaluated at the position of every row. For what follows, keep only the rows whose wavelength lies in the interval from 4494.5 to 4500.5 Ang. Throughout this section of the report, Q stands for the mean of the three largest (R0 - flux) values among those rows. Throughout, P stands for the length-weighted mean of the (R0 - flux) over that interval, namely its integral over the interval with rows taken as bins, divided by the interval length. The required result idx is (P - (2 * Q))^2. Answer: 0.15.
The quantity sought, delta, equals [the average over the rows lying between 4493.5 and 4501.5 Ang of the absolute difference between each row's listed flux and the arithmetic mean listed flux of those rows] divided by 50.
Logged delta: 0.0011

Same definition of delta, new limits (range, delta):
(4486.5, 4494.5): 0.0053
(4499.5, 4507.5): 0.0056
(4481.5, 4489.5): 0.0052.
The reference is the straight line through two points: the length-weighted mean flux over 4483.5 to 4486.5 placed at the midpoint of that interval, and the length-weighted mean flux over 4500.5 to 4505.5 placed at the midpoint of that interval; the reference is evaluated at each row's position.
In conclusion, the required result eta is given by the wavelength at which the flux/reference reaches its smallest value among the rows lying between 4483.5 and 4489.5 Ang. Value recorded 4485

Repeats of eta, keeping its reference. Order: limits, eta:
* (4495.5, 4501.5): 4500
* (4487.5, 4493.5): 4492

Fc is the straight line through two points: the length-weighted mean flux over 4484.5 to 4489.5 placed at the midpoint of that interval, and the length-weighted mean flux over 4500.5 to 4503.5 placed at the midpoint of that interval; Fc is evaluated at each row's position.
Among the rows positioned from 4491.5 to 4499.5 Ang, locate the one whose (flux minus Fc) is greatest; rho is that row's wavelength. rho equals 4498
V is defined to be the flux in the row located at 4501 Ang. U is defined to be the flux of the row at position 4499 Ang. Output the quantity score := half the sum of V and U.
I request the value 8.9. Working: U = 8.94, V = 8.83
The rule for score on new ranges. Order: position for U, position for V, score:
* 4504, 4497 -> 9.1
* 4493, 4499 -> 8.9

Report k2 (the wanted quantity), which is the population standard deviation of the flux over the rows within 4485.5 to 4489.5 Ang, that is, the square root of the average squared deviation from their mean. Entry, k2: 0.18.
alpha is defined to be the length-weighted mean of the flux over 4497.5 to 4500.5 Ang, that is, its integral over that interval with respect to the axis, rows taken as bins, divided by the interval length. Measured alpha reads 8.92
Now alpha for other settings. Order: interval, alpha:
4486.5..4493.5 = 9.17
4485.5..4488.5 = 9.31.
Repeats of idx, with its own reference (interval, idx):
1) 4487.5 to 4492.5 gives 0.22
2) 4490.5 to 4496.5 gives 0.22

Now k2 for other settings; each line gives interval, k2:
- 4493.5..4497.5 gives 0.02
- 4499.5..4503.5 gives 0.15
